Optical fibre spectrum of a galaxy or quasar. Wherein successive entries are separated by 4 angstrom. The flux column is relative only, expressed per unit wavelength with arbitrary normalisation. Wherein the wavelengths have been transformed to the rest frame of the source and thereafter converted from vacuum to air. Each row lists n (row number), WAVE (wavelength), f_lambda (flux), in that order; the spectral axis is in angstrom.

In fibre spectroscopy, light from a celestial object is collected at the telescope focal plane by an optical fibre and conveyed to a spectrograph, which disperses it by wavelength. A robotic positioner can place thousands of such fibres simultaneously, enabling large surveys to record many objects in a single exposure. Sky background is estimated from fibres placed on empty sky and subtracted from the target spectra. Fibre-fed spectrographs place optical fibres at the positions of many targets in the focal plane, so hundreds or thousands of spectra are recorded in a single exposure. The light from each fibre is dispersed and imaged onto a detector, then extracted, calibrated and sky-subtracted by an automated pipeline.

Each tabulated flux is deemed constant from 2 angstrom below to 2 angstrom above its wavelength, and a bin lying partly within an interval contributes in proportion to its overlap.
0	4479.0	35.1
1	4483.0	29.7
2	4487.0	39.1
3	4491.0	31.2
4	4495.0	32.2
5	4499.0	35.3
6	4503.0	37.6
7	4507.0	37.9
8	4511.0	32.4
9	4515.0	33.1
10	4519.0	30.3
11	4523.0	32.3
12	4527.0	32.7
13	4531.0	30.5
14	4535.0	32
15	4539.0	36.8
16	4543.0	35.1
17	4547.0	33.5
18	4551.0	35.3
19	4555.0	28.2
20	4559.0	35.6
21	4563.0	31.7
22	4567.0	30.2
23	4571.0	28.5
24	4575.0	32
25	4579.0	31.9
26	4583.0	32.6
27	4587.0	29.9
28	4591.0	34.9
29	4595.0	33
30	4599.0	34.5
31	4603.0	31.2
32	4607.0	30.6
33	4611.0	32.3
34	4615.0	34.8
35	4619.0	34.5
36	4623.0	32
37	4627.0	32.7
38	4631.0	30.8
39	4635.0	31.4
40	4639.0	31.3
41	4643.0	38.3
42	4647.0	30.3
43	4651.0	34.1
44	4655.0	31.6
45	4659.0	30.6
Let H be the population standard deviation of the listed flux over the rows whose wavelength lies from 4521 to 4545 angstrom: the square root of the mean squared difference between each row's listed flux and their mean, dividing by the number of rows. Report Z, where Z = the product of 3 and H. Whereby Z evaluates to 6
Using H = 2.1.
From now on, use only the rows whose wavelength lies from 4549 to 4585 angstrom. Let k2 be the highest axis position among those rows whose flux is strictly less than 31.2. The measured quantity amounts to 4571.0 angstrom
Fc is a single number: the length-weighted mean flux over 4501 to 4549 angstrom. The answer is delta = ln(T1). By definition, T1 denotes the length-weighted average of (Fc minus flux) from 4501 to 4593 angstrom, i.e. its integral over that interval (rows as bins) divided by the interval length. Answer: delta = -0.154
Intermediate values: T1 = 0.86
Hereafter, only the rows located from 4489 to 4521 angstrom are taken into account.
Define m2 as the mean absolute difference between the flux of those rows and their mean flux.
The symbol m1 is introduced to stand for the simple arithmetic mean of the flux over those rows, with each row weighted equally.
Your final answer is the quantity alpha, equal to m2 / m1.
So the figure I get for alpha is 0.07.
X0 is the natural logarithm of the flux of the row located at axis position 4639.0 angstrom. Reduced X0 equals 3.44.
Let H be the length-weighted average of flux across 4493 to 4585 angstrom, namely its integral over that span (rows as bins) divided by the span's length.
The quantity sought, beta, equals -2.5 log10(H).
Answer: -3.79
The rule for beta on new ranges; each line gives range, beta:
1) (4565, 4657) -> -3.77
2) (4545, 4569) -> -3.78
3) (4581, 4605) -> -3.79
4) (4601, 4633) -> -3.78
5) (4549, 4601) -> -3.77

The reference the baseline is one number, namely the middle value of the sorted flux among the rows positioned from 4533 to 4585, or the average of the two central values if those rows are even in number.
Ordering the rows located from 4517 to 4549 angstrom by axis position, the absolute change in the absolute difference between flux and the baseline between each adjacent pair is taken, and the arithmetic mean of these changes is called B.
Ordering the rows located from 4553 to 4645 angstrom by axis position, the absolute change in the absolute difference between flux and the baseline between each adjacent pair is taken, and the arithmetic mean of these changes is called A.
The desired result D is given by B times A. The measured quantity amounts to 2.59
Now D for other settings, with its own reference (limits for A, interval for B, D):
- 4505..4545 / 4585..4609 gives 2.51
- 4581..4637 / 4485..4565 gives 2.45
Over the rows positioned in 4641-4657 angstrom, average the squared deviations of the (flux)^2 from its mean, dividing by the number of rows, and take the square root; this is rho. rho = 210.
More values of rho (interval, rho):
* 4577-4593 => 116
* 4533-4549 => 123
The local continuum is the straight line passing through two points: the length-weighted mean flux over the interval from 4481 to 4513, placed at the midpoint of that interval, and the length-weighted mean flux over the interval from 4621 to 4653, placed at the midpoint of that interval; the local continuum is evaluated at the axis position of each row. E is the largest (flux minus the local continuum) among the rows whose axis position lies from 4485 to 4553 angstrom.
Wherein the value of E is 5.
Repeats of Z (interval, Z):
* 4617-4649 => 7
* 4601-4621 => 5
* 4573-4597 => 4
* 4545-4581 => 7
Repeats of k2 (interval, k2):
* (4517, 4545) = 4531.0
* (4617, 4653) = 4647.0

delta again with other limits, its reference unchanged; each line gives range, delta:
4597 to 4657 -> -0.010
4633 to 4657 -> -0.163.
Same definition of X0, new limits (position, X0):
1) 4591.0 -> 3.55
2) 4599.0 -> 3.54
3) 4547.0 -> 3.51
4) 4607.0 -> 3.42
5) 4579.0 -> 3.46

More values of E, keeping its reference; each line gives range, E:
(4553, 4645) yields 6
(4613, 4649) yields 6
